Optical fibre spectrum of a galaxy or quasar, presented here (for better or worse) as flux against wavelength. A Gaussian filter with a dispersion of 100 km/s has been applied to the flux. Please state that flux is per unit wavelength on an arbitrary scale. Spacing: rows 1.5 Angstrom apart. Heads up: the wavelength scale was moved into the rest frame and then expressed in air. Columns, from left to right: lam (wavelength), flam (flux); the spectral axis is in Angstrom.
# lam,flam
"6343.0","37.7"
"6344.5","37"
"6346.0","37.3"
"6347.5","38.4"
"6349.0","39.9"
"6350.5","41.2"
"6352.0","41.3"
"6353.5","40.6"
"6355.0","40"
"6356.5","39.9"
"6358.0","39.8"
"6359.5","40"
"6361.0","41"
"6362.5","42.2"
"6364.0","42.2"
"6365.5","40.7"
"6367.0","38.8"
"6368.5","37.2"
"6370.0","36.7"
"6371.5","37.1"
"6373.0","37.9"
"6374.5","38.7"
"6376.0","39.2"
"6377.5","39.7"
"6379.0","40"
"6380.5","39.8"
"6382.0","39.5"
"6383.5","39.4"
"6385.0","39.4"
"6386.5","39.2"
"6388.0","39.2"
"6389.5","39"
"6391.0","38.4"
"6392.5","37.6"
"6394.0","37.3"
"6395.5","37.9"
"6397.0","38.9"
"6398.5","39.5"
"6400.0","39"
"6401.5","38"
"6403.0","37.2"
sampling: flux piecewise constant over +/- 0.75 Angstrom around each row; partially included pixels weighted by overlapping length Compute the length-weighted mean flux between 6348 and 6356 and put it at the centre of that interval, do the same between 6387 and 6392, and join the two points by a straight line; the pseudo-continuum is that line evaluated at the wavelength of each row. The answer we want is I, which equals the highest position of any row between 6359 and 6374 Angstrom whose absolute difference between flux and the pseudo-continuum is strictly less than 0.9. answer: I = 6365.5 Angstrom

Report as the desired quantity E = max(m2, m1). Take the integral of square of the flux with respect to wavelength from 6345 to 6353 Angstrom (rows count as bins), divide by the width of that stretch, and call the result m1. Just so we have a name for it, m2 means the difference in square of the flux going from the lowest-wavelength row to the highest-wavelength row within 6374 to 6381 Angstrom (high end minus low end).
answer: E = 1568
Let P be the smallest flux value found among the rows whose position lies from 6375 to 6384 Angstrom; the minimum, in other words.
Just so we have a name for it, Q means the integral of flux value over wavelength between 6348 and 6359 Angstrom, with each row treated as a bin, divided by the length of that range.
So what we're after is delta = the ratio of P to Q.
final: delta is 0.97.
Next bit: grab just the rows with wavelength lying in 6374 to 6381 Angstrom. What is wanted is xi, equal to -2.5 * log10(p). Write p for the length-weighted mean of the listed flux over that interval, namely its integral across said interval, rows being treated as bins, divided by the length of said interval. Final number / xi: -3.99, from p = 39.5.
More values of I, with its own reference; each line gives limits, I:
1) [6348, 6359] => 6358.0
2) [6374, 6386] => 6385.0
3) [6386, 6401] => 6400.0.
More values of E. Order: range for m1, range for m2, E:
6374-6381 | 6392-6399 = 1560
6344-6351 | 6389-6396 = 1503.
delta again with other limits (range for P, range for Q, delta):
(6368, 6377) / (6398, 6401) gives 0.94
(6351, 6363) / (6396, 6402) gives 1.02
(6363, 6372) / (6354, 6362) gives 0.91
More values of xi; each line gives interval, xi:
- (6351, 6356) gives -4.02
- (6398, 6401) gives -3.98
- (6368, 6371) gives -3.92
